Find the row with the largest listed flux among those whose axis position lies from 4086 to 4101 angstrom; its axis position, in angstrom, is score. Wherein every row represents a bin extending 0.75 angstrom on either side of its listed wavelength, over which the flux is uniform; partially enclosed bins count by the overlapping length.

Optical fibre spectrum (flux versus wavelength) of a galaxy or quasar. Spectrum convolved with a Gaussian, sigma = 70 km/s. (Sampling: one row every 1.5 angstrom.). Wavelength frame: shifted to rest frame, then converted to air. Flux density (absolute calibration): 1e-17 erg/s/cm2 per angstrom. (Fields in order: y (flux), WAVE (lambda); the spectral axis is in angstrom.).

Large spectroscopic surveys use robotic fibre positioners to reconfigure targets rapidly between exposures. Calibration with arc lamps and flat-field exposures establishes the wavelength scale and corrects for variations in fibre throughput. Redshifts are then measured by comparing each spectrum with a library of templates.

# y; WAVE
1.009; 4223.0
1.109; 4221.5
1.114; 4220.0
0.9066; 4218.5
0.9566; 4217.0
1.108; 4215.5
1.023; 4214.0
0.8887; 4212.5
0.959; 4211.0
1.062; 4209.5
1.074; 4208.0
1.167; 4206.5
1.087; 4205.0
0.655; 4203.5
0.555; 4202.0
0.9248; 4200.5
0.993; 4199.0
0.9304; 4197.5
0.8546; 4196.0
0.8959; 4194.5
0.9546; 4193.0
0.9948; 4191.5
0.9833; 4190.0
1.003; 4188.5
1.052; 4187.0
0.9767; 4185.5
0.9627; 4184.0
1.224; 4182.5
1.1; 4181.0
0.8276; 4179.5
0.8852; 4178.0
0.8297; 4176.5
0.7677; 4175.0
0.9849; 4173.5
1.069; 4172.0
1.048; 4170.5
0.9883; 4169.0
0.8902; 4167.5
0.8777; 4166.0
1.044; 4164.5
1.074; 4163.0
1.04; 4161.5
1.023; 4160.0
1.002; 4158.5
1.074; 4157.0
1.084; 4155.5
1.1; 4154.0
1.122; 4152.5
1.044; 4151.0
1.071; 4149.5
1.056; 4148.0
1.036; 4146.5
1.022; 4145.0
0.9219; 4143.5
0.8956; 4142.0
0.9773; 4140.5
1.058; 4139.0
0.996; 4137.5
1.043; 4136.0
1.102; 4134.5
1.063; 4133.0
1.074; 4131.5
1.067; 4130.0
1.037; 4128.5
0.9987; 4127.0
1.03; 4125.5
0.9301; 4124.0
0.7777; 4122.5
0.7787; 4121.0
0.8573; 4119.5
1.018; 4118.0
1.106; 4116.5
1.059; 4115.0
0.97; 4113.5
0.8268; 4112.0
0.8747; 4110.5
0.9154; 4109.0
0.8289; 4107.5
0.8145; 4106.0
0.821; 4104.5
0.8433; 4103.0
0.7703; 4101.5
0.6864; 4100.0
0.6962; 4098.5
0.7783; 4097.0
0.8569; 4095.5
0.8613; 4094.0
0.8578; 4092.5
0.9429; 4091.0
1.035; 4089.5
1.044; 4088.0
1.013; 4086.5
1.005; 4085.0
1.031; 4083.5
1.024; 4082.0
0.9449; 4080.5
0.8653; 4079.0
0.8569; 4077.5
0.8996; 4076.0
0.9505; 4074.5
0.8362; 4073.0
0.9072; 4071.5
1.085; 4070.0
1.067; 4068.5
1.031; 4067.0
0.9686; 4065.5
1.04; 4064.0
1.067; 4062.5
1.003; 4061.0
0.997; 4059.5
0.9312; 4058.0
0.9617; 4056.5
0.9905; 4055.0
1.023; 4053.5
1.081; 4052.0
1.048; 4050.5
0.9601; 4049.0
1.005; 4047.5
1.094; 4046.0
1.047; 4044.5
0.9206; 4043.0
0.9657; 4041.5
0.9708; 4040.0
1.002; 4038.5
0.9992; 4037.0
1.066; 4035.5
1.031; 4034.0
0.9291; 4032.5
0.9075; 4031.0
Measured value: 4088.0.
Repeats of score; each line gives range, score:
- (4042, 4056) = 4046.0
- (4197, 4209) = 4206.5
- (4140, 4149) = 4148.0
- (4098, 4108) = 4103.0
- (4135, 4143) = 4139.0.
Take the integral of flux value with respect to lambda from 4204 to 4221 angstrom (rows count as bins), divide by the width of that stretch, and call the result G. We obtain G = 1.03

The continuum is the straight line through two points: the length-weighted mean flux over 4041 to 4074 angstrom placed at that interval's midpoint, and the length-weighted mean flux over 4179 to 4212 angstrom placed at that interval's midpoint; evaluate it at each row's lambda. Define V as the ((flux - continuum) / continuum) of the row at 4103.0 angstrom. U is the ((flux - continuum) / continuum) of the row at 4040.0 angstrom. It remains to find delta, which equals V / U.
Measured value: 4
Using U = -0.03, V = -0.15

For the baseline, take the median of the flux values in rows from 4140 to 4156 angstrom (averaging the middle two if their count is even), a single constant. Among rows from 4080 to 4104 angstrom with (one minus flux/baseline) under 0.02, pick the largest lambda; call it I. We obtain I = 4089.5 angstrom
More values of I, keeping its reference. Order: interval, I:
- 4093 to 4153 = 4152.5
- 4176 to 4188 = 4187.0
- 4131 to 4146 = 4139.0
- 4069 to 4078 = 4070.0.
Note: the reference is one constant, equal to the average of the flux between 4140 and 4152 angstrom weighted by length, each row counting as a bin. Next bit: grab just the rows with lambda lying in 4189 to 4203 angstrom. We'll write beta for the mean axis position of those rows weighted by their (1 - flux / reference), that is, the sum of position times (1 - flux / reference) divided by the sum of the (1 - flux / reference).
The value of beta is 4198.8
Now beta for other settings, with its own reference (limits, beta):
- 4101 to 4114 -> 4106.5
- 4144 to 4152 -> 4148.6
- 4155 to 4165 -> 4159.6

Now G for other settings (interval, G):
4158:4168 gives 1.00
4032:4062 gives 1.00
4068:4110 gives 0.90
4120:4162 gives 1.01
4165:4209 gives 0.95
